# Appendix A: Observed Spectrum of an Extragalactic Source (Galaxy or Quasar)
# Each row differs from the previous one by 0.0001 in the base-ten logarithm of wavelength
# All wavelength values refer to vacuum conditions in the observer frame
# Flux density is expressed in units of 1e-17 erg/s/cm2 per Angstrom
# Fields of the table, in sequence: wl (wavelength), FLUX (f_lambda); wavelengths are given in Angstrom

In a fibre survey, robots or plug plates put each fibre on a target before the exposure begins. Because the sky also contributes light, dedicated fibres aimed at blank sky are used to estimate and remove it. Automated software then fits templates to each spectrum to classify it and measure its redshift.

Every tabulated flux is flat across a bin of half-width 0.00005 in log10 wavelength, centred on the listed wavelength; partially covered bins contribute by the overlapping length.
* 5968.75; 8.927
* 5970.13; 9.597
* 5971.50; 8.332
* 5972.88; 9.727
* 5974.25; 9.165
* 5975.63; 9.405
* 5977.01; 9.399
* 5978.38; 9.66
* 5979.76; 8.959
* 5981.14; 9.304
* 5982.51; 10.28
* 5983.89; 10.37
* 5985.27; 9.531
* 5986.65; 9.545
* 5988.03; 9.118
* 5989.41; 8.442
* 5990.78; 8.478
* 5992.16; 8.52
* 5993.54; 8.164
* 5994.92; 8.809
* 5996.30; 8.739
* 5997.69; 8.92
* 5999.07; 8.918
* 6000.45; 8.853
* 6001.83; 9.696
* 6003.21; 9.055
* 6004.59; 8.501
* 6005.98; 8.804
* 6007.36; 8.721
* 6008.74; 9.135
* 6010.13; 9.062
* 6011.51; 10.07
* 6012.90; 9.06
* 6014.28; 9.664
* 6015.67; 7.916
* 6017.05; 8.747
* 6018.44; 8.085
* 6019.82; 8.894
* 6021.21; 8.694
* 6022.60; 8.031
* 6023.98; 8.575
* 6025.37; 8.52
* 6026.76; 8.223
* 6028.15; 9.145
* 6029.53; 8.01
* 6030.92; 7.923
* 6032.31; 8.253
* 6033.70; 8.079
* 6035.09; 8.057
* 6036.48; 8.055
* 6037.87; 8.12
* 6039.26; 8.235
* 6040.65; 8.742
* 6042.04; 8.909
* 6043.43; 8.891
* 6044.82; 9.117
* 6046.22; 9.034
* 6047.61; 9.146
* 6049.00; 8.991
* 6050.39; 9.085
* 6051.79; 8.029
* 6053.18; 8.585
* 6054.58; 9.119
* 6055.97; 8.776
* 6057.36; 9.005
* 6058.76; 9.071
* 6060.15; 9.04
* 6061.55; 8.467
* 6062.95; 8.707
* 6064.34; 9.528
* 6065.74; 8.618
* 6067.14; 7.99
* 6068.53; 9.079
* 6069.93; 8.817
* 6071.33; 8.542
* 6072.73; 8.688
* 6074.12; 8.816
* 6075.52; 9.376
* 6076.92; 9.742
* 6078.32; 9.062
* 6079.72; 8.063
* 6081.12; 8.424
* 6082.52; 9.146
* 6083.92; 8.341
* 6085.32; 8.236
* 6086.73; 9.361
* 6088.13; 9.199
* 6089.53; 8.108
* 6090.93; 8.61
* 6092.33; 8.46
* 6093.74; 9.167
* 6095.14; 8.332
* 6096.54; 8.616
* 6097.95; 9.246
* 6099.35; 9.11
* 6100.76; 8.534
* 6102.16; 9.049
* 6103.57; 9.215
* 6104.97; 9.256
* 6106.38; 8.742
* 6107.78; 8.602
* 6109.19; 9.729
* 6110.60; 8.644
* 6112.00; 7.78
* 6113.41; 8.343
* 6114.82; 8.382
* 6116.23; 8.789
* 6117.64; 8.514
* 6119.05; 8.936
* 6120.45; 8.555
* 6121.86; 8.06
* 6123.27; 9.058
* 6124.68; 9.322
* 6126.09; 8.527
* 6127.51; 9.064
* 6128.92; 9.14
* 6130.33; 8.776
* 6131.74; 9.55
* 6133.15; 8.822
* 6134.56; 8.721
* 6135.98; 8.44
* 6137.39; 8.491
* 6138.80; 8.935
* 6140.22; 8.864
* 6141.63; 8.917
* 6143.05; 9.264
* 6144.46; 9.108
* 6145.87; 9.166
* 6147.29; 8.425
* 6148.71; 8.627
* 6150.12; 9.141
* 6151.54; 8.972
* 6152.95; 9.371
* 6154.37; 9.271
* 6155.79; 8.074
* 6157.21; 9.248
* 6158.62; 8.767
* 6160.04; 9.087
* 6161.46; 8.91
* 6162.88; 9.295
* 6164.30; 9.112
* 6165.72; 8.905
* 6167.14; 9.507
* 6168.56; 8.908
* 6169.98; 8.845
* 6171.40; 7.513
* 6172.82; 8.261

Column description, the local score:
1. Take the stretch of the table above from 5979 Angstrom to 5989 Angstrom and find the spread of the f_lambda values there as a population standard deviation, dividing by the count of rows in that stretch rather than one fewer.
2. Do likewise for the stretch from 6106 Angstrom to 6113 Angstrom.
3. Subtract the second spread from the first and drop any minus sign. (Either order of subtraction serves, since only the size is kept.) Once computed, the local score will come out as 0.114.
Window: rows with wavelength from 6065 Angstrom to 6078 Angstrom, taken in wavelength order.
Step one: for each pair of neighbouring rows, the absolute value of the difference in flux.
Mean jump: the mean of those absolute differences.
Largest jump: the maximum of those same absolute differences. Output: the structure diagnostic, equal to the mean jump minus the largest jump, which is -0.66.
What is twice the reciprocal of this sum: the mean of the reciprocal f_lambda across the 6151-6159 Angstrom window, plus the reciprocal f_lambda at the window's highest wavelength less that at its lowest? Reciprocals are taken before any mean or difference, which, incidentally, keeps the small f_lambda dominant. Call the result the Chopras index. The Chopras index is 17.4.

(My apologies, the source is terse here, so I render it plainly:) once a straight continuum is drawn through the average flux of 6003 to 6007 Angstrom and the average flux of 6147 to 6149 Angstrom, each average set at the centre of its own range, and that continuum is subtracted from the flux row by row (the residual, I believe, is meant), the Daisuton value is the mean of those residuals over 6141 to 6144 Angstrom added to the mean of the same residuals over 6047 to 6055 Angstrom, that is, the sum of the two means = 0.7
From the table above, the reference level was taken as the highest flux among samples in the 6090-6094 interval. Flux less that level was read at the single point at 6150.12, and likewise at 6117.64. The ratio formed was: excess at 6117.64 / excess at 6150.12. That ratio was 25.1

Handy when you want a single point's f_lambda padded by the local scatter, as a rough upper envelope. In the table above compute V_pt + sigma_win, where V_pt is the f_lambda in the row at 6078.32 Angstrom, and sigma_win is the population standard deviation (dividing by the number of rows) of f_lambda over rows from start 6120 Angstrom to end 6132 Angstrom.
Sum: 9.5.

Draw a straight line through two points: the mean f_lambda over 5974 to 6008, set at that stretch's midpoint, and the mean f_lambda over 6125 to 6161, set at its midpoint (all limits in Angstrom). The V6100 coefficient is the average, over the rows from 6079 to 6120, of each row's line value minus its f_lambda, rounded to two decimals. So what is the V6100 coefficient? 0.24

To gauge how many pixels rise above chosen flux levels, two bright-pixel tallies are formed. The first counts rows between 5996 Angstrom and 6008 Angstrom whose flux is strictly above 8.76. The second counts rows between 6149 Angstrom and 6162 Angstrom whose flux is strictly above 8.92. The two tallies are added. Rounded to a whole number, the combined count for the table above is 12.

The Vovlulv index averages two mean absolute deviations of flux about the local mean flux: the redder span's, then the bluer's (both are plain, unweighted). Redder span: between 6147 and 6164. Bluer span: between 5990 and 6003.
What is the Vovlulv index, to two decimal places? 0.29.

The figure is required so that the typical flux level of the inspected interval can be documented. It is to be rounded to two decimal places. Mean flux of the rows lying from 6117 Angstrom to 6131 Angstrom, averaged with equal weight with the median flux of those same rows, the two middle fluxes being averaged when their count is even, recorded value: 8.83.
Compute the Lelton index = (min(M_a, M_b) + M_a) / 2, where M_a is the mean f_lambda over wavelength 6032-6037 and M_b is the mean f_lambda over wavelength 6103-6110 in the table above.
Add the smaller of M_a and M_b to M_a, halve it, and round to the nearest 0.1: 8.1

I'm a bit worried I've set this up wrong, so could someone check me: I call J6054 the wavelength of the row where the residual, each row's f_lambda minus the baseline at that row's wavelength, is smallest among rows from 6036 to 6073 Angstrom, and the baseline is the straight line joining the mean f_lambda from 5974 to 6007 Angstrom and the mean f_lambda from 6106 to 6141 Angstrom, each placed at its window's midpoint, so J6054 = 6036.48 Angstrom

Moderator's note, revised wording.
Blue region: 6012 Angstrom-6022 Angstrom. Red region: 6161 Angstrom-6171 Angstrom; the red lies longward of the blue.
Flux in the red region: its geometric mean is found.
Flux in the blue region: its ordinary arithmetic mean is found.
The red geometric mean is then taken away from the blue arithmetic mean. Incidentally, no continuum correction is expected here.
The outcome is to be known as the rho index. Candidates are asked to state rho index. -0.3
